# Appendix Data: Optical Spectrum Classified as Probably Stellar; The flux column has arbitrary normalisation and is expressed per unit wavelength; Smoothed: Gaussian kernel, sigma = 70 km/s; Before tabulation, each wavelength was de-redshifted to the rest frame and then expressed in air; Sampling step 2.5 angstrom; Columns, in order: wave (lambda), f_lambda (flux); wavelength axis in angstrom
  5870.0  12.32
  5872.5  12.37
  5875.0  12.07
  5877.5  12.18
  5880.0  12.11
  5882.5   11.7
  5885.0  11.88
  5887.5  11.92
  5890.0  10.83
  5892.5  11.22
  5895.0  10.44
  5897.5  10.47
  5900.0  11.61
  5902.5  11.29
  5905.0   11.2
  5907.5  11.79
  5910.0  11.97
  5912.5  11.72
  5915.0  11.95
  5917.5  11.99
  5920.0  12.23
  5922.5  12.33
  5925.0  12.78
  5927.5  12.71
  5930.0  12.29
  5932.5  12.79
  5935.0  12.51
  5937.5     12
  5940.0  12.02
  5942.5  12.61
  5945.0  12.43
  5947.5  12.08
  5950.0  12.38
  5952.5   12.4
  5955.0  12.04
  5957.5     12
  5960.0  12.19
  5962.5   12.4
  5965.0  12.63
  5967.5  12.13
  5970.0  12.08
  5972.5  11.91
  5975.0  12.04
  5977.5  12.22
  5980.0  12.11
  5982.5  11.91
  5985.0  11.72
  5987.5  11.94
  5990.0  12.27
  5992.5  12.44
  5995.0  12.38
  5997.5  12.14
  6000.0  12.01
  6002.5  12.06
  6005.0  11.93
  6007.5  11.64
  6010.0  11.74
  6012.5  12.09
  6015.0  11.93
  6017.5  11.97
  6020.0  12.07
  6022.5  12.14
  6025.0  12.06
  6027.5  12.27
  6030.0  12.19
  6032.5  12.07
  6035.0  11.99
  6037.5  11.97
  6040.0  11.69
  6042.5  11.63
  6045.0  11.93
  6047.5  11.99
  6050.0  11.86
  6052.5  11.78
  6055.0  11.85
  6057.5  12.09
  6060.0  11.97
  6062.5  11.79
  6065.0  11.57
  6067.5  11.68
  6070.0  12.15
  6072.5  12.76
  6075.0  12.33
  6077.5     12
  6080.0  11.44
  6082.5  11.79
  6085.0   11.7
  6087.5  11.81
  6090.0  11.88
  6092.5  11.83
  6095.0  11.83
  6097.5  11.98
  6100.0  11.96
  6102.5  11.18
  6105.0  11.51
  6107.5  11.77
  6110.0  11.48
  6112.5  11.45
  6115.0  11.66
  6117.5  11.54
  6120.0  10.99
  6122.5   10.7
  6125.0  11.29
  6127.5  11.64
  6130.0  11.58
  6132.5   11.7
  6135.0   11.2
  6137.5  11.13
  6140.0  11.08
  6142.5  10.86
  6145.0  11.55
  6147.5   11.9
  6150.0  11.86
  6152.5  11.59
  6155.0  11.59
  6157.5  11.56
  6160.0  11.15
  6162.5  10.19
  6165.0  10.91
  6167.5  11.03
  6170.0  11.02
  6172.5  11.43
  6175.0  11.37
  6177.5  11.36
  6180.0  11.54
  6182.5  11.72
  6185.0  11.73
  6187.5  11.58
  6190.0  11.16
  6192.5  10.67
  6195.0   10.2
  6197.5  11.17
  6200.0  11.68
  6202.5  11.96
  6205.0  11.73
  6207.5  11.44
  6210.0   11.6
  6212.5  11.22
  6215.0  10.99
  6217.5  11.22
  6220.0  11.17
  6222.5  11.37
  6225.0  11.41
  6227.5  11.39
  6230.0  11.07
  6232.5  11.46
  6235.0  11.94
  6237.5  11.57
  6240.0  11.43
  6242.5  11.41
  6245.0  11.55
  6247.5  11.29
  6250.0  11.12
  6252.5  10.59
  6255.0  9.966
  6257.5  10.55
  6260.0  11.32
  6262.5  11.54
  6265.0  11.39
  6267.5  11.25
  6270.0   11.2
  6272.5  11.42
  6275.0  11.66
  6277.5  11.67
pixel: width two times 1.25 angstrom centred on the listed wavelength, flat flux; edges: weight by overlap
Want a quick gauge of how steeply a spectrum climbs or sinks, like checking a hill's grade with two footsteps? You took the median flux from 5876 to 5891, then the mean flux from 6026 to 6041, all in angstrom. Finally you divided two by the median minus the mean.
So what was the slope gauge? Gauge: -15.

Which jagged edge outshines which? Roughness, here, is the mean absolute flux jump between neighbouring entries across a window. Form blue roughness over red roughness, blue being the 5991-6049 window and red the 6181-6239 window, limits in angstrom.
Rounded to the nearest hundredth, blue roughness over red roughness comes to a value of 0.45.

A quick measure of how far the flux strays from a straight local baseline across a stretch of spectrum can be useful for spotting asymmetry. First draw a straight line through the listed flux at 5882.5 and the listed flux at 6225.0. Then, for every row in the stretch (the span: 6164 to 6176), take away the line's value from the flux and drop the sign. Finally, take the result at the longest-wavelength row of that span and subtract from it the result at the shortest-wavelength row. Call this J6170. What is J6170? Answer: -0.47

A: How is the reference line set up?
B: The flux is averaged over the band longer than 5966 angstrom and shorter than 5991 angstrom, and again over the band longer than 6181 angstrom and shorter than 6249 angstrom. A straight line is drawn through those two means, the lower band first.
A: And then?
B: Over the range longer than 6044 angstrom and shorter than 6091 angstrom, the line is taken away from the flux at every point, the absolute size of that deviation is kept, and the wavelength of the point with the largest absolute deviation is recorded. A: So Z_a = 6072.5 angstrom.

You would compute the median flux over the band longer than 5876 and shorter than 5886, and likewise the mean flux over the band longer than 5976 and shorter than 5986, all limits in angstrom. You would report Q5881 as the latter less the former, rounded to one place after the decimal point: 0.0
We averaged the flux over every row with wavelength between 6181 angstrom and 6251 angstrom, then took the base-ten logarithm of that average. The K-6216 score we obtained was 1.06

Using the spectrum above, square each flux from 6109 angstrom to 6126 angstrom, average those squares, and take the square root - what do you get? 11.3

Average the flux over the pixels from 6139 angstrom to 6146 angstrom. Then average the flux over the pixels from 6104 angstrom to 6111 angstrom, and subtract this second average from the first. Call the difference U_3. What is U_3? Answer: -0.4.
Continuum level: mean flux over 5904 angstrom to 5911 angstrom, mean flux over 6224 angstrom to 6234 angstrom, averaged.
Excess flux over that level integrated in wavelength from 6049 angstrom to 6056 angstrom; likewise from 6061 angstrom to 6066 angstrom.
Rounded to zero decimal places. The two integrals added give 3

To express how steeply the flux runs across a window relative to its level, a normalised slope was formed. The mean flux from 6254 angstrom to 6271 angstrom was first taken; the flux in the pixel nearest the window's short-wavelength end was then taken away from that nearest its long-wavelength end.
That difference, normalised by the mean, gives 0.11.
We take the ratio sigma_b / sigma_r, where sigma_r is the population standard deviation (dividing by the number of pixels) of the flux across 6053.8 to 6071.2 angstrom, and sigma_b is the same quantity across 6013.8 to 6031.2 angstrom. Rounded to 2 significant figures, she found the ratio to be 0.57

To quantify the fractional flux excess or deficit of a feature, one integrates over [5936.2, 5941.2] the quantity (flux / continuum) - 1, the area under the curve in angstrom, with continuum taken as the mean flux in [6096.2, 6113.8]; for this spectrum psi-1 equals 0.17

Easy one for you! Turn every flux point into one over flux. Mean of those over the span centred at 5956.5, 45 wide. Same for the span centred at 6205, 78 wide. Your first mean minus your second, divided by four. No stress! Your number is -0.0016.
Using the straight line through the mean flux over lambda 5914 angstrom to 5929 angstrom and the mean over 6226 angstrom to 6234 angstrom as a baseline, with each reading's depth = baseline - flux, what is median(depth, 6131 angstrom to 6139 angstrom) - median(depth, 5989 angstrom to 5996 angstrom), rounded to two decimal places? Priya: 0.72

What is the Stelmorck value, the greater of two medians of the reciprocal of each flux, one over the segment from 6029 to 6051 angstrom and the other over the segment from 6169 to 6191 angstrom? 0.0875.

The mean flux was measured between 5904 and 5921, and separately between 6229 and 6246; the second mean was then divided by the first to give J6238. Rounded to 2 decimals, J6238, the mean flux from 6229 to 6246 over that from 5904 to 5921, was 0.97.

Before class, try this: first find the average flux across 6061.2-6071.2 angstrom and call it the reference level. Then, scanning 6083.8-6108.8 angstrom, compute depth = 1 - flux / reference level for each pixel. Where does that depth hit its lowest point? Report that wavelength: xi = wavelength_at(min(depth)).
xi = 6097.5 angstrom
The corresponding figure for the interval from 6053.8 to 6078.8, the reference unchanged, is 6072.5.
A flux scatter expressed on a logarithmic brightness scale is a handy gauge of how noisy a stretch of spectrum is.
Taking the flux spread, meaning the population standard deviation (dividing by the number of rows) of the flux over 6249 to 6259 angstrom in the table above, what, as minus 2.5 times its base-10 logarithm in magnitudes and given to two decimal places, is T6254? 0.97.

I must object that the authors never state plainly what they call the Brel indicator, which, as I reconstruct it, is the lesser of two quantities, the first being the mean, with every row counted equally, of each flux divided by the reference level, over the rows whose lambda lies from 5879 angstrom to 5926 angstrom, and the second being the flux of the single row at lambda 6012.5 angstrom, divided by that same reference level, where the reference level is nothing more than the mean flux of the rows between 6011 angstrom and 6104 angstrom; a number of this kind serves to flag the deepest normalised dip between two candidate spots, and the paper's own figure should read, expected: 0.977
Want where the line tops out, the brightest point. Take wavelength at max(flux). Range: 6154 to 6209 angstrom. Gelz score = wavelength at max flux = 6202.5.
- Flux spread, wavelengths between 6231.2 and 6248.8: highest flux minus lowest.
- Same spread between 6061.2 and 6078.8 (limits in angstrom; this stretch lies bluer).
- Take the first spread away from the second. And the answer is 0.5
